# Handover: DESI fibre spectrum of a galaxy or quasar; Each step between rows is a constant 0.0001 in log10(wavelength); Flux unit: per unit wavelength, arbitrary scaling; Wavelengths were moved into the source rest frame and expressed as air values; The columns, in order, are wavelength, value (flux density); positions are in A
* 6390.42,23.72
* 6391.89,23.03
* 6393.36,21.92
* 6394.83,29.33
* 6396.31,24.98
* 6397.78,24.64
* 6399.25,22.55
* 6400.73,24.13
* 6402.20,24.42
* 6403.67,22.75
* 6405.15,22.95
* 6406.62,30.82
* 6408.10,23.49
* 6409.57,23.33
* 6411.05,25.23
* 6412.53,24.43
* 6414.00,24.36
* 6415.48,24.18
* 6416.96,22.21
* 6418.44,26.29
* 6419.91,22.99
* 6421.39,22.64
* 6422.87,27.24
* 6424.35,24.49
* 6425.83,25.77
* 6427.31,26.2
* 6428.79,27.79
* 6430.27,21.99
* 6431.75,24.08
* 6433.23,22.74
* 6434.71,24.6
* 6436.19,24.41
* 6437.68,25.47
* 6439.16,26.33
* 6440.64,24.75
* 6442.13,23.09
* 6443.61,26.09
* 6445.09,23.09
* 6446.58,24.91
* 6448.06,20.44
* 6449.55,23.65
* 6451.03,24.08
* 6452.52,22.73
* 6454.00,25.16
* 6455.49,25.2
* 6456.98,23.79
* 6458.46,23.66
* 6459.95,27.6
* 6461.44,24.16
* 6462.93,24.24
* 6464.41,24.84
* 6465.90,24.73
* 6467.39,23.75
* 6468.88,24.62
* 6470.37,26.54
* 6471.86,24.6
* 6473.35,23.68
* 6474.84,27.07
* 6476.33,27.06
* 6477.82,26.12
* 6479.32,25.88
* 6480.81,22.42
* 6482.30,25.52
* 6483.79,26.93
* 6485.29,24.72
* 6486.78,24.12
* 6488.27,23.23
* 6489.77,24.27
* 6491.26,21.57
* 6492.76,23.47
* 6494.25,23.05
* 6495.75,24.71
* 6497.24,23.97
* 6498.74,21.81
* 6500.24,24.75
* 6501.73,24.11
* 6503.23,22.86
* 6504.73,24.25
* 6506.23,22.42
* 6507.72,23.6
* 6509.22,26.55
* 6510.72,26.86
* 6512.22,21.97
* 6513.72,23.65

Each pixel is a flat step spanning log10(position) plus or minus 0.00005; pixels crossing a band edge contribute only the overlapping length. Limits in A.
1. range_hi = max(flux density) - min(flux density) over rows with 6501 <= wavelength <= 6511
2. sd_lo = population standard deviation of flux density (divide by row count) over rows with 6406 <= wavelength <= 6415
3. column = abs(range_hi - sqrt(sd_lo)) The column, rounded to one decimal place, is 2.8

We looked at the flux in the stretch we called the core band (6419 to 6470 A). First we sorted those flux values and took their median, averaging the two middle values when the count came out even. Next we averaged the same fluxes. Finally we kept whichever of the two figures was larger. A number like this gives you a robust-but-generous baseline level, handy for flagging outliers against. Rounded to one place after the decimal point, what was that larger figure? 24.5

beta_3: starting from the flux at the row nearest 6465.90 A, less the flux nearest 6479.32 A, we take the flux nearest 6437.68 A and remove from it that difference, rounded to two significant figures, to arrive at 27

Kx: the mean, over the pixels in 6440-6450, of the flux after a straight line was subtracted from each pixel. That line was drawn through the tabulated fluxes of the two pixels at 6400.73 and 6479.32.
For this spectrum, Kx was -1.4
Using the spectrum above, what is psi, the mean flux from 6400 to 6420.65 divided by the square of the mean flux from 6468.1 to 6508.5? 0.0412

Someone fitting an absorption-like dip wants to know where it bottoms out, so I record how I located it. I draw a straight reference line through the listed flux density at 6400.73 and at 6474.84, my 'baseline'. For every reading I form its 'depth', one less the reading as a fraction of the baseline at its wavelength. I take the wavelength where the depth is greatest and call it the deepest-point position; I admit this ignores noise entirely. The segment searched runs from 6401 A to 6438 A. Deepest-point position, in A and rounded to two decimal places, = 6430.27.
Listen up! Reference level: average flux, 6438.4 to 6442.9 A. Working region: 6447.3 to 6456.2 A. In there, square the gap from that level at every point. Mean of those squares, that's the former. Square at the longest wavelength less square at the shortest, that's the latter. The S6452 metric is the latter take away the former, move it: -22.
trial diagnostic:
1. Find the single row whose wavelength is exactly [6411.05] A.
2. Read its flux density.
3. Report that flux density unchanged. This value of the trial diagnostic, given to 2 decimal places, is 25.23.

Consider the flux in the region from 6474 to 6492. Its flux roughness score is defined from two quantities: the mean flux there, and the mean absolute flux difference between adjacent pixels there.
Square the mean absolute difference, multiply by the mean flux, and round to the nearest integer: 57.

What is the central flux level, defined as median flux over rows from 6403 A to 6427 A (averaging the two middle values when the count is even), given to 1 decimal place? 24.3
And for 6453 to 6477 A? 24.7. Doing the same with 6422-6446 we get 24.7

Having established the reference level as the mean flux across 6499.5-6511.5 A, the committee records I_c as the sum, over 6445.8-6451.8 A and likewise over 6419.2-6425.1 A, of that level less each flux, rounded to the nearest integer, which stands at 5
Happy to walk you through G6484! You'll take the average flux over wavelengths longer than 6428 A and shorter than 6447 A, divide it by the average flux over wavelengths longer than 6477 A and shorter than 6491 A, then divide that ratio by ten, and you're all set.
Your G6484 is 0.099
